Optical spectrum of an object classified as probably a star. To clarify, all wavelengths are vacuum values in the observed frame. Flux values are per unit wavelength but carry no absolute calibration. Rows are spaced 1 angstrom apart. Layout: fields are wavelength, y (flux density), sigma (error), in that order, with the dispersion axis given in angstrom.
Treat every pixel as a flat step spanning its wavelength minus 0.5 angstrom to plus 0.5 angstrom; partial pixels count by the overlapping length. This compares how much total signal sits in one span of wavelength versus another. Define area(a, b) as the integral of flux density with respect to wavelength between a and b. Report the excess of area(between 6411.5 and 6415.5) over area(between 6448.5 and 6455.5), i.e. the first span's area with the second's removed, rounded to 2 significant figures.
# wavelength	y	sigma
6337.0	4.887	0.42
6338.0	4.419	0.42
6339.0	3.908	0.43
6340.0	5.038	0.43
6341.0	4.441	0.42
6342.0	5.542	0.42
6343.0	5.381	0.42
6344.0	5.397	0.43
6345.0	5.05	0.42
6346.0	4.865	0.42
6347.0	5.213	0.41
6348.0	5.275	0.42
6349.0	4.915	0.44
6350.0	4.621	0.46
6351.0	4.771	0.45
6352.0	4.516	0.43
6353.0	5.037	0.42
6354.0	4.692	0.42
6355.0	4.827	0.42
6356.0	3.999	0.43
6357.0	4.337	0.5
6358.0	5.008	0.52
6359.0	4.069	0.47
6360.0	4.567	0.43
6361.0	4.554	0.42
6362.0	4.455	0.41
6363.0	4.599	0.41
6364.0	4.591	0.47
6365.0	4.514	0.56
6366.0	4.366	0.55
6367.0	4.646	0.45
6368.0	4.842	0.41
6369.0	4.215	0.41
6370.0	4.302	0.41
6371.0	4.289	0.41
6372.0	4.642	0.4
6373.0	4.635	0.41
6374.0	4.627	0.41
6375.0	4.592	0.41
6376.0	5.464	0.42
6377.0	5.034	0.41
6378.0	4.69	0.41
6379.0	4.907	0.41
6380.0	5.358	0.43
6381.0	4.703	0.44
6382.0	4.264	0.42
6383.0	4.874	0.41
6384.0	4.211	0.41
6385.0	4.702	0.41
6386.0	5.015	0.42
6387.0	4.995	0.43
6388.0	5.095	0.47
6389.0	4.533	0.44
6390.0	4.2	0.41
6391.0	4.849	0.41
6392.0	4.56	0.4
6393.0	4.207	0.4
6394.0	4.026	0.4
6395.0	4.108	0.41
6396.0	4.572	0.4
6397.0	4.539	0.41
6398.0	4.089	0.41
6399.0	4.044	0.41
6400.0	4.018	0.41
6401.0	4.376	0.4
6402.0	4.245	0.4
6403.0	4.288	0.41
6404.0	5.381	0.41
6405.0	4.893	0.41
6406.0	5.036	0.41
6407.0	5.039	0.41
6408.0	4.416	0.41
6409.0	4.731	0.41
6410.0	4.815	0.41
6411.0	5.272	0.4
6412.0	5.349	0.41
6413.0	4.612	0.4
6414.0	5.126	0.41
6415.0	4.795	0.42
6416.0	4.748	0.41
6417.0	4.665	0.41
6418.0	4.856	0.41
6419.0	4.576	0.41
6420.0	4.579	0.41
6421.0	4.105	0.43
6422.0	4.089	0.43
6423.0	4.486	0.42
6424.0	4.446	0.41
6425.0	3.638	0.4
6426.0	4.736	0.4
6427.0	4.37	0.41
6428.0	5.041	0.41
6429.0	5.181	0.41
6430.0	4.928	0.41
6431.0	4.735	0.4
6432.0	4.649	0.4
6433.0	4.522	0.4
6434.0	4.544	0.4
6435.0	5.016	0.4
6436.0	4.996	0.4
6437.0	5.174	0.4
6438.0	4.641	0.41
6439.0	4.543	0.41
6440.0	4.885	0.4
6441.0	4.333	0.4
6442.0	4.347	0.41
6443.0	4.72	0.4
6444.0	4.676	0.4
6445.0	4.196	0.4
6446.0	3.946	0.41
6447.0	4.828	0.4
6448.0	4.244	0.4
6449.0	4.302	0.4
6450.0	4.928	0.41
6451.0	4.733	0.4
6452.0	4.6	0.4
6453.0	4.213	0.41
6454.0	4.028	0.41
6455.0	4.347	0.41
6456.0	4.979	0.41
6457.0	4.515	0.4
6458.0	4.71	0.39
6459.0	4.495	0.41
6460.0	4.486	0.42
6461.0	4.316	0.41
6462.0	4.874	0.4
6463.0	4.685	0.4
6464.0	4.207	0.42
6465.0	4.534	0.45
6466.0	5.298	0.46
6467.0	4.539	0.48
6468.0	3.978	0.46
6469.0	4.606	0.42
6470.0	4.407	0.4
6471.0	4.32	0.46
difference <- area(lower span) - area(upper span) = -11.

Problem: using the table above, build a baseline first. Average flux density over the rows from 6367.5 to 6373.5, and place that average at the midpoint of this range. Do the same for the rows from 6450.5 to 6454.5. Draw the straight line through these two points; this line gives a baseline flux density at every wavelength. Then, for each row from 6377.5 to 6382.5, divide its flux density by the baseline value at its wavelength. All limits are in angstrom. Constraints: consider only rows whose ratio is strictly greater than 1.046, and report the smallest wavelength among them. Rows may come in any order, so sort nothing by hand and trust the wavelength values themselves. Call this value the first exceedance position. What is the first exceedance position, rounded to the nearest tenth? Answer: 6378.0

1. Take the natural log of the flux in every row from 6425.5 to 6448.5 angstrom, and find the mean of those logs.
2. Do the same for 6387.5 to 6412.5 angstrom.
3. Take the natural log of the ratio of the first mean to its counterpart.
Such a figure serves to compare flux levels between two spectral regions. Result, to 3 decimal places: 0.012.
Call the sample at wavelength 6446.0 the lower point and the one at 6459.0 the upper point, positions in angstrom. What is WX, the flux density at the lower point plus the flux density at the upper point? 8.4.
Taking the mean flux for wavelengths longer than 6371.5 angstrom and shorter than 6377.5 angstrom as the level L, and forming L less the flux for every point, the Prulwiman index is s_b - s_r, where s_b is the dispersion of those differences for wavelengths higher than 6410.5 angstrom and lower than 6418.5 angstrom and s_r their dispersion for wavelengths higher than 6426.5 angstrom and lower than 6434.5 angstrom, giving 0.002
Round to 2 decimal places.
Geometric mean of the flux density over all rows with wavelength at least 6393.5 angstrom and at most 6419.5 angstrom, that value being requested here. 4.62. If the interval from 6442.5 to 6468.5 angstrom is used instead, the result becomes 4.50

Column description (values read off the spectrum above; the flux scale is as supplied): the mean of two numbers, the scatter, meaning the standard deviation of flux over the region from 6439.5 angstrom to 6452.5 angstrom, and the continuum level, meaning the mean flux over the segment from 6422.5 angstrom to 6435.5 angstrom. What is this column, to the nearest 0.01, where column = 2.47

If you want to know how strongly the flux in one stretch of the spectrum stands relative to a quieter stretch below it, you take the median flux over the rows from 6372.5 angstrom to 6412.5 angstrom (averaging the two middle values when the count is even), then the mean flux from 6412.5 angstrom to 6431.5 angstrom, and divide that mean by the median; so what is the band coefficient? 0.99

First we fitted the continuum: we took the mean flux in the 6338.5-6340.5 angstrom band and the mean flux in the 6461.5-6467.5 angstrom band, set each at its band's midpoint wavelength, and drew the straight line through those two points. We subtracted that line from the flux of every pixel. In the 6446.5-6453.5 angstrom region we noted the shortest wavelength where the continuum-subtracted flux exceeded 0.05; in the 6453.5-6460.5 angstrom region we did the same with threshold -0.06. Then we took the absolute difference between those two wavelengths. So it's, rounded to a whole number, 9 angstrom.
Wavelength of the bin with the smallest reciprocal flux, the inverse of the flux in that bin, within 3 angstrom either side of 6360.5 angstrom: 6358.0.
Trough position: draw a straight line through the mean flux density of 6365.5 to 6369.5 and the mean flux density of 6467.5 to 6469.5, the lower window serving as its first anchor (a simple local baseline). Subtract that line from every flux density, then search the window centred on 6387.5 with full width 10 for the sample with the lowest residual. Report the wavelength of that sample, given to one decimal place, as 6384.0 angstrom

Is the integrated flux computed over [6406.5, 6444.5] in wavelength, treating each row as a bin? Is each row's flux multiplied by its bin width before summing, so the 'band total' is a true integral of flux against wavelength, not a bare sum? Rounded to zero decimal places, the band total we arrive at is 178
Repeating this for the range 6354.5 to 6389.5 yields 163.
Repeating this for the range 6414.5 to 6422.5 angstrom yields 36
